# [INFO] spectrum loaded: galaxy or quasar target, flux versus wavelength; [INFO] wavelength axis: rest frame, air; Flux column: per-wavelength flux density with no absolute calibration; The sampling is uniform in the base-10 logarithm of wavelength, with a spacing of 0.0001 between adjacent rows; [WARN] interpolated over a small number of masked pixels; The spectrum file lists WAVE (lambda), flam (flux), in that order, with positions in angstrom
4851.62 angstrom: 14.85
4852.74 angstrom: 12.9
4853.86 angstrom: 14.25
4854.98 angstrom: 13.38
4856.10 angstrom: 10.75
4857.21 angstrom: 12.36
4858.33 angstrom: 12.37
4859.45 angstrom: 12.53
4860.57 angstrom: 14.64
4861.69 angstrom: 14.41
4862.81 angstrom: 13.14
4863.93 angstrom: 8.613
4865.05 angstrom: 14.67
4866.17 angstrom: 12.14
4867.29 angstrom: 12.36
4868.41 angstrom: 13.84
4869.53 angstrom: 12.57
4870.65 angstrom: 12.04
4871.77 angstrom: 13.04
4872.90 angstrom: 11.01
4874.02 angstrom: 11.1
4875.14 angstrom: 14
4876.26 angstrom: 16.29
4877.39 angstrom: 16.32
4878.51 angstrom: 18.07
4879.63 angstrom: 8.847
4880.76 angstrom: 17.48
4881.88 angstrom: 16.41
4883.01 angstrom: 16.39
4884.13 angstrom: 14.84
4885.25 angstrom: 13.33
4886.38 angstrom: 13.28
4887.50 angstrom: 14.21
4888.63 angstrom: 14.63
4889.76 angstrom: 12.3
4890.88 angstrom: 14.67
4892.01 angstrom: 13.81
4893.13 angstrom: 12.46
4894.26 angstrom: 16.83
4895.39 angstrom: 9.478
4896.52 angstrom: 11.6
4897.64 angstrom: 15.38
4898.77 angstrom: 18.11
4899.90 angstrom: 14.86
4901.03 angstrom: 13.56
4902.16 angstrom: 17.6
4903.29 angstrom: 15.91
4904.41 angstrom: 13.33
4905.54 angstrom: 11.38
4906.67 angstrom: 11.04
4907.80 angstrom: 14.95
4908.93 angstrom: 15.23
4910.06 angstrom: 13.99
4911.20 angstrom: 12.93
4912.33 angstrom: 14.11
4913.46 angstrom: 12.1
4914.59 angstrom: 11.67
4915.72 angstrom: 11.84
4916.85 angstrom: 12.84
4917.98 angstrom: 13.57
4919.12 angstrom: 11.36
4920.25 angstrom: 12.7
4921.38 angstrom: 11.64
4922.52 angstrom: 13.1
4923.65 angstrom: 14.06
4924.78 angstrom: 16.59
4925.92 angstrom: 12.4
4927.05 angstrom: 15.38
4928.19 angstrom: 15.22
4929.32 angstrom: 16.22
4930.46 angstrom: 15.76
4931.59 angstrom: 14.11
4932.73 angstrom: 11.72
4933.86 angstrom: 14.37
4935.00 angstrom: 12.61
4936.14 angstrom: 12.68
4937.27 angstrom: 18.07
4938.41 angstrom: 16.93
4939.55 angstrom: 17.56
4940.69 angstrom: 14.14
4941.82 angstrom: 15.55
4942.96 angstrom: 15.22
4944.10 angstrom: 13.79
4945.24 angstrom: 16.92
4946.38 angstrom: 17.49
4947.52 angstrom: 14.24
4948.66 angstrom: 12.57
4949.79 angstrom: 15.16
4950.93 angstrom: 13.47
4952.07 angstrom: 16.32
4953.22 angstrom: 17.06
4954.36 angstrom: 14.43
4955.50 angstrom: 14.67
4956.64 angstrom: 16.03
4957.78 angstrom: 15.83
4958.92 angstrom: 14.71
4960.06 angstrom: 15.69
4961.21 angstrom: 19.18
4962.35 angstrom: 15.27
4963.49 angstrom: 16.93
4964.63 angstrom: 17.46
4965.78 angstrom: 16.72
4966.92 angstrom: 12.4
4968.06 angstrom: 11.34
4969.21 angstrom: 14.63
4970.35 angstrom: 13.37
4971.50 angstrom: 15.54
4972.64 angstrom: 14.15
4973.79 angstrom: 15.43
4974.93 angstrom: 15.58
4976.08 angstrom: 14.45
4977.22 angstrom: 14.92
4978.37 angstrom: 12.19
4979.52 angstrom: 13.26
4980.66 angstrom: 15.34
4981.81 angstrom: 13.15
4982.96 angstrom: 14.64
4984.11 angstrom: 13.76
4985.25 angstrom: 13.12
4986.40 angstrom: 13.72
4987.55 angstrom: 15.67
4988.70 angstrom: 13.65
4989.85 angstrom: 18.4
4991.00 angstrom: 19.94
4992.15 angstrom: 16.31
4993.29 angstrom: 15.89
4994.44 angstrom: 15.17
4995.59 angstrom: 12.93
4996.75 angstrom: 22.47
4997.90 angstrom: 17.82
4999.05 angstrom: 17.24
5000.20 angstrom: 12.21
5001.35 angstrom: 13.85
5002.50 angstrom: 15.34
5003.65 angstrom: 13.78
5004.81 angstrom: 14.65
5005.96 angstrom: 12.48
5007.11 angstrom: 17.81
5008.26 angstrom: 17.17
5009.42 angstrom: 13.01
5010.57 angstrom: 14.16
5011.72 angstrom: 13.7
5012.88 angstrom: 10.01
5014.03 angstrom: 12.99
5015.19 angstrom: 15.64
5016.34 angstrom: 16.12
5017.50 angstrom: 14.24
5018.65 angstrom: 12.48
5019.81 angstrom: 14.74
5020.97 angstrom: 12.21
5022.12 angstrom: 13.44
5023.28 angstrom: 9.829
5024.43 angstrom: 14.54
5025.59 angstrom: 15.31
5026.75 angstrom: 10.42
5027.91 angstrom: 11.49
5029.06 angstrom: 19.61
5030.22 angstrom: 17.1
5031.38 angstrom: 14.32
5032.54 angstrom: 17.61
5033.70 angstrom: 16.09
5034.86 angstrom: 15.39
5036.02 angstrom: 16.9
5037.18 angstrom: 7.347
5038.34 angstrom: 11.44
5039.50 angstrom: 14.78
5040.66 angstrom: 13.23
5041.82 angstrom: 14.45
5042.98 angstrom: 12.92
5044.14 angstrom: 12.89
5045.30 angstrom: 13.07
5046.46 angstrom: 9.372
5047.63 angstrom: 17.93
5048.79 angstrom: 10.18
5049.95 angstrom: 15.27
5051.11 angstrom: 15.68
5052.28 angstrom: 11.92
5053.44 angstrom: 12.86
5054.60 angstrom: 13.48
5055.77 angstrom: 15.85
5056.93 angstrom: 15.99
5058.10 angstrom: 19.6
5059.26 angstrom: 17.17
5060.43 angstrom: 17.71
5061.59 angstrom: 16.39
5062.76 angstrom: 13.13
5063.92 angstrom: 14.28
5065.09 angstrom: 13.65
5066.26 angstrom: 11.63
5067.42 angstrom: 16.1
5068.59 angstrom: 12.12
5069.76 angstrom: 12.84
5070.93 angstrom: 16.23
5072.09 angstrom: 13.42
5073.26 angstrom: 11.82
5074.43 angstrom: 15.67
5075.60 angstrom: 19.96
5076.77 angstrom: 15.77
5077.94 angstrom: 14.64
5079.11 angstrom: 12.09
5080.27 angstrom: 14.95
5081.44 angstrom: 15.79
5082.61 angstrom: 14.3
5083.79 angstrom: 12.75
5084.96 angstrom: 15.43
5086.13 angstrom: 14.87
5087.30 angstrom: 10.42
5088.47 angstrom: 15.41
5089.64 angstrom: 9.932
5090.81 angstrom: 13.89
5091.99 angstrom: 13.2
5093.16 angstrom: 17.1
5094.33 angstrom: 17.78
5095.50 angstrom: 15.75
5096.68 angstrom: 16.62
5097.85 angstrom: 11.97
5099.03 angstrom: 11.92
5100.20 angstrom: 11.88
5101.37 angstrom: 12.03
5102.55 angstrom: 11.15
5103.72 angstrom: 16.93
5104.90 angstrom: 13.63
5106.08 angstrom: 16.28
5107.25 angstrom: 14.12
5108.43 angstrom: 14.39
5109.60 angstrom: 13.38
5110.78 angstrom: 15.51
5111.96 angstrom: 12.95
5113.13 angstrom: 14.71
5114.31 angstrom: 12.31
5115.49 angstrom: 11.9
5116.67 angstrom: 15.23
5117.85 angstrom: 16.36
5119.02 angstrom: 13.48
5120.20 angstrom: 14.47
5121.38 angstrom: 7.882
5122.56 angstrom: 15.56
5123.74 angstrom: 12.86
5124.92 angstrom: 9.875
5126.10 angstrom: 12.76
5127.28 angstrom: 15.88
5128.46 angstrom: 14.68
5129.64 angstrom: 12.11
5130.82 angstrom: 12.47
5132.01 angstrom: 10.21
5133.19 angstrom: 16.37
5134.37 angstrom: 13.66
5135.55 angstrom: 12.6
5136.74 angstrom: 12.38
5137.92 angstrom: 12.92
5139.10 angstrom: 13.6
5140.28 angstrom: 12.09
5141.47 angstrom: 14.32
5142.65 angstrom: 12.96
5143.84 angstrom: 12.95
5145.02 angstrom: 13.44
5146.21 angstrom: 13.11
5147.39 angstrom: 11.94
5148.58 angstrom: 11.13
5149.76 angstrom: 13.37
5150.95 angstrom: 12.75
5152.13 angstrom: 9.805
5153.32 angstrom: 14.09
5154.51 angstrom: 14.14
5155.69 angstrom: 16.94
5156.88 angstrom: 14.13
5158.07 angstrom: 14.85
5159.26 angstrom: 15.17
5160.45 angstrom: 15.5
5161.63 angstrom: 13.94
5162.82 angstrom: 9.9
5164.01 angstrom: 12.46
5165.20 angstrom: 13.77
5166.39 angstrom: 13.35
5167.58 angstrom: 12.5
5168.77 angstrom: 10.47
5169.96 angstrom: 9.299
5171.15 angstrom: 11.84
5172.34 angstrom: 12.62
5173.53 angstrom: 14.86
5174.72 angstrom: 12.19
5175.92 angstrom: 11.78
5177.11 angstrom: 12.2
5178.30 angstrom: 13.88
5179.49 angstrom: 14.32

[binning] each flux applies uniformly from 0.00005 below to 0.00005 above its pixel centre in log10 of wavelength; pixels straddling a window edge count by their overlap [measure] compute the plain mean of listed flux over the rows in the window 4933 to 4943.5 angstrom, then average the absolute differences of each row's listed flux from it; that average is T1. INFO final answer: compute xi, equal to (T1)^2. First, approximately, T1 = 1.6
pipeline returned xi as 2.5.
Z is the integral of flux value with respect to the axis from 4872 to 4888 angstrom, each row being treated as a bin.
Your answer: 230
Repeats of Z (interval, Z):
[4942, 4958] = 244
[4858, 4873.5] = 196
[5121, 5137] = 206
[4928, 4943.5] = 233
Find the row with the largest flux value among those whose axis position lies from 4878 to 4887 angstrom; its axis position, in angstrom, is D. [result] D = 4878.51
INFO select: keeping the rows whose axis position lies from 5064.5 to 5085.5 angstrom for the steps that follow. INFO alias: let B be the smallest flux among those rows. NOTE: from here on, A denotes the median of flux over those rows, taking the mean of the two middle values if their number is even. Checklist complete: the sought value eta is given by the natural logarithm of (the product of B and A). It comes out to 5.13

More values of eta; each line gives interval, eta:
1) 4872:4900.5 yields 4.86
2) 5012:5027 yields 4.88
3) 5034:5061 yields 4.66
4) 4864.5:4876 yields 4.92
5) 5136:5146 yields 5.05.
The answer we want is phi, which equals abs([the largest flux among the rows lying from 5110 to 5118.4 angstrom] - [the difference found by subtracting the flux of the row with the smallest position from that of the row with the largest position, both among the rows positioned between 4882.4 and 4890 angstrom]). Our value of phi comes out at 20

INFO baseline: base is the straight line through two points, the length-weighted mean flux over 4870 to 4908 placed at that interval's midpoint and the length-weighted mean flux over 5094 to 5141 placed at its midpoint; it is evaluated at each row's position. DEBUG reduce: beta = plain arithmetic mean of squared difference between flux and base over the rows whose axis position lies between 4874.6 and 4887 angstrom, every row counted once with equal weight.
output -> 7.0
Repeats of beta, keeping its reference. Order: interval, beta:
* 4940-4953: 3.2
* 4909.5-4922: 2.8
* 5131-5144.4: 2.2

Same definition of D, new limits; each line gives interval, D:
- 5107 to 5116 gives 5110.78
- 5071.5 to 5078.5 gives 5075.60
